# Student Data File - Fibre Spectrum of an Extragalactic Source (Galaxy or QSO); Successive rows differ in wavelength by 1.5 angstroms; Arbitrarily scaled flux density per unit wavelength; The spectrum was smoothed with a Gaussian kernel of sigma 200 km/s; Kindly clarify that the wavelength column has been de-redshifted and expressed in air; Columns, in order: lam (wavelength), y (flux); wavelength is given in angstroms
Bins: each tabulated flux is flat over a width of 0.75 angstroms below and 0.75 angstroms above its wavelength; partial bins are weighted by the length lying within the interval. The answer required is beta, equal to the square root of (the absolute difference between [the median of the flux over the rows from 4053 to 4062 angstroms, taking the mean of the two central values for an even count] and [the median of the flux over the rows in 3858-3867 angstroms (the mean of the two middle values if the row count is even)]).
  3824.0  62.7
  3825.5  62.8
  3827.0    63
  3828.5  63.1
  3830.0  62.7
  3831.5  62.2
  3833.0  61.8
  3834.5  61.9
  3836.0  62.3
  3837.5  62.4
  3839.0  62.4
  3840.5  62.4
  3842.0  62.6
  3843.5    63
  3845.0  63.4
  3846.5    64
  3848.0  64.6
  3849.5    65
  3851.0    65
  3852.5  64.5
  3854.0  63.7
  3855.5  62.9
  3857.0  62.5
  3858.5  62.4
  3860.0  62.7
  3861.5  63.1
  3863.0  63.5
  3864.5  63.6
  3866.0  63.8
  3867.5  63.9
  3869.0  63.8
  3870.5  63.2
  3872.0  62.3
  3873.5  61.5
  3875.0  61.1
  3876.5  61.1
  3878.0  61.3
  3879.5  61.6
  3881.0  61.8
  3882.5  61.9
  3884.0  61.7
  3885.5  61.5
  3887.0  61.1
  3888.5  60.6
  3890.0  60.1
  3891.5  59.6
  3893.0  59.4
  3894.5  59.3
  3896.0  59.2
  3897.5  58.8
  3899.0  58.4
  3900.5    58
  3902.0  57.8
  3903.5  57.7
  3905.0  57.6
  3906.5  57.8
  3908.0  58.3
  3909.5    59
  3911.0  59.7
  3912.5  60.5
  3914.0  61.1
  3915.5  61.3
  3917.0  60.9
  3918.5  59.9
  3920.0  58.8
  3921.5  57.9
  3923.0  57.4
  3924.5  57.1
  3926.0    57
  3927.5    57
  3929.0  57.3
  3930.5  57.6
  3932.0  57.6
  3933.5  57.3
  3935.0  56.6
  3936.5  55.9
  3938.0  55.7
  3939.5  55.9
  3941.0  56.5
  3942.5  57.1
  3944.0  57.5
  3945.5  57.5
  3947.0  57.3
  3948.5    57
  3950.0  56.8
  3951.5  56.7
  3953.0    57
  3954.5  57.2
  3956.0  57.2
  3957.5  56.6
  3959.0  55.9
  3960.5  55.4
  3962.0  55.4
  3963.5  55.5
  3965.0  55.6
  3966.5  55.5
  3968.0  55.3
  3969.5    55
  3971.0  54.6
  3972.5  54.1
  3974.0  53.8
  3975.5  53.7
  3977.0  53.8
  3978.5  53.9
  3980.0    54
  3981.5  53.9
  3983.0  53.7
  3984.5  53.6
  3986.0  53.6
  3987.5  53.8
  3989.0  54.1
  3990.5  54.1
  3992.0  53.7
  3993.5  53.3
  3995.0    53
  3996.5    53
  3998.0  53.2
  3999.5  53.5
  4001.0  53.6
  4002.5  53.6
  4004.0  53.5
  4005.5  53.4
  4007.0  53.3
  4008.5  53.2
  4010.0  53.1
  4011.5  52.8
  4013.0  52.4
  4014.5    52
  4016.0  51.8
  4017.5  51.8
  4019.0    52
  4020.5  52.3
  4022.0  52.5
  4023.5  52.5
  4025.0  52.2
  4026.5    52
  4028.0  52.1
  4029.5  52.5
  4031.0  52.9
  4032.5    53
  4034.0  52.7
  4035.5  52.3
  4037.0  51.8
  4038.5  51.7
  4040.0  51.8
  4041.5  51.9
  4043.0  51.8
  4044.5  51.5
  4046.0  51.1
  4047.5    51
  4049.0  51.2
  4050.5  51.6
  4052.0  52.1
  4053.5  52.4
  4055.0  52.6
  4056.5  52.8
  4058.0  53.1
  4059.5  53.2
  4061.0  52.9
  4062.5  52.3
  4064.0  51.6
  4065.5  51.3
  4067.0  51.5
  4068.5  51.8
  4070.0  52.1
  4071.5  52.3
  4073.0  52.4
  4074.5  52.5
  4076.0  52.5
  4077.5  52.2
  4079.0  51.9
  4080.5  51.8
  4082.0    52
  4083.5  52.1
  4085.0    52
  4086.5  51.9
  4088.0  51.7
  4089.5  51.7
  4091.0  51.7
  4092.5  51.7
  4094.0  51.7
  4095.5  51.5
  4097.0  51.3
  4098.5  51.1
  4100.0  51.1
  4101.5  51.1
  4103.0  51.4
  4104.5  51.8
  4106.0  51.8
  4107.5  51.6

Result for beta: 3.2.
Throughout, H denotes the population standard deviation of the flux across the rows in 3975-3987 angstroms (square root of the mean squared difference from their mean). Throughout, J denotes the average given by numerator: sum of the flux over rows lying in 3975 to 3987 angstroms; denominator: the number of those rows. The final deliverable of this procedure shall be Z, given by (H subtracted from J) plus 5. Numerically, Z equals 58.6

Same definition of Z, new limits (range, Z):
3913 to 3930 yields 62.0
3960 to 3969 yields 60.4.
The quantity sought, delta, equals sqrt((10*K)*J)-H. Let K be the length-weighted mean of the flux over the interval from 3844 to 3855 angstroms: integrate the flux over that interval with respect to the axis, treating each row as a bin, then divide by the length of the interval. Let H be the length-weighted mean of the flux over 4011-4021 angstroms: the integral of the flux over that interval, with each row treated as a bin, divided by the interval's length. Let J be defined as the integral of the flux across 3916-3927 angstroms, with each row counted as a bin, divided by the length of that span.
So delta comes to 142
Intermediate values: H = 52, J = 58.5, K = 64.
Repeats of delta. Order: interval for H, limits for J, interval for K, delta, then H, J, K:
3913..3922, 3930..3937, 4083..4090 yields 112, 60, 57.0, 52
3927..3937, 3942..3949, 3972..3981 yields 119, 57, 57.3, 54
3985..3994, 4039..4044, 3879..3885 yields 125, 54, 51.8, 62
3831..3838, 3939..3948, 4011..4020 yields 110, 62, 57.0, 52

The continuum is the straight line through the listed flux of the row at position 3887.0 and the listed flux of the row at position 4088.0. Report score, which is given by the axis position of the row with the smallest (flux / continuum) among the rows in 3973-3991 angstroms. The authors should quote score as 3975.5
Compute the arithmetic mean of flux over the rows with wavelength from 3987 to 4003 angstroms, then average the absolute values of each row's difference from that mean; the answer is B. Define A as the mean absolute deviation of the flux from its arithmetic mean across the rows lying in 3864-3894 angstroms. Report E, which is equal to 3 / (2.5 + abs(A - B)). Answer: 0.93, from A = 1.0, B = 0.31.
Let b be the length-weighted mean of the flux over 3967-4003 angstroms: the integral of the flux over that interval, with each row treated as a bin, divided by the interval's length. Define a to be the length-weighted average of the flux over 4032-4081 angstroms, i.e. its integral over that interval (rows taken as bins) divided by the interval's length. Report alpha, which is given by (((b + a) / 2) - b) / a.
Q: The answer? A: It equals -0.02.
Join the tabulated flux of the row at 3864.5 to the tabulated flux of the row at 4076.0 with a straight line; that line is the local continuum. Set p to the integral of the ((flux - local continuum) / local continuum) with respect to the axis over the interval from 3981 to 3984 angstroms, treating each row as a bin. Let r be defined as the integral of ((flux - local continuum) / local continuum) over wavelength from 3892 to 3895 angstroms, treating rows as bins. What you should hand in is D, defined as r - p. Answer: 0.06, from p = -0.19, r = -0.13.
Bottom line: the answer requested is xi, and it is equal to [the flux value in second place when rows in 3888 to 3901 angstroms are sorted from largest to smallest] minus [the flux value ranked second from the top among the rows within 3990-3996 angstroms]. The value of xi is 6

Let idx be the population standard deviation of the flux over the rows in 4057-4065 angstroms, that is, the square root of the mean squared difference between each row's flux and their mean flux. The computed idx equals 0.60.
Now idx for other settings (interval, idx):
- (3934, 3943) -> 0.49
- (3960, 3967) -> 0.07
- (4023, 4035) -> 0.34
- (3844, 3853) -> 0.57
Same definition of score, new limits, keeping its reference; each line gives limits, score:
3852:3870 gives 3858.5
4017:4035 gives 4017.5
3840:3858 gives 3840.5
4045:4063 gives 4047.5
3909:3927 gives 3926.0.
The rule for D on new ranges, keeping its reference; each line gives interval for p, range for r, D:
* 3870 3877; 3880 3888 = 0.02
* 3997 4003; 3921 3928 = -0.05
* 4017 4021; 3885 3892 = 0.05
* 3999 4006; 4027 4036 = -0.02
